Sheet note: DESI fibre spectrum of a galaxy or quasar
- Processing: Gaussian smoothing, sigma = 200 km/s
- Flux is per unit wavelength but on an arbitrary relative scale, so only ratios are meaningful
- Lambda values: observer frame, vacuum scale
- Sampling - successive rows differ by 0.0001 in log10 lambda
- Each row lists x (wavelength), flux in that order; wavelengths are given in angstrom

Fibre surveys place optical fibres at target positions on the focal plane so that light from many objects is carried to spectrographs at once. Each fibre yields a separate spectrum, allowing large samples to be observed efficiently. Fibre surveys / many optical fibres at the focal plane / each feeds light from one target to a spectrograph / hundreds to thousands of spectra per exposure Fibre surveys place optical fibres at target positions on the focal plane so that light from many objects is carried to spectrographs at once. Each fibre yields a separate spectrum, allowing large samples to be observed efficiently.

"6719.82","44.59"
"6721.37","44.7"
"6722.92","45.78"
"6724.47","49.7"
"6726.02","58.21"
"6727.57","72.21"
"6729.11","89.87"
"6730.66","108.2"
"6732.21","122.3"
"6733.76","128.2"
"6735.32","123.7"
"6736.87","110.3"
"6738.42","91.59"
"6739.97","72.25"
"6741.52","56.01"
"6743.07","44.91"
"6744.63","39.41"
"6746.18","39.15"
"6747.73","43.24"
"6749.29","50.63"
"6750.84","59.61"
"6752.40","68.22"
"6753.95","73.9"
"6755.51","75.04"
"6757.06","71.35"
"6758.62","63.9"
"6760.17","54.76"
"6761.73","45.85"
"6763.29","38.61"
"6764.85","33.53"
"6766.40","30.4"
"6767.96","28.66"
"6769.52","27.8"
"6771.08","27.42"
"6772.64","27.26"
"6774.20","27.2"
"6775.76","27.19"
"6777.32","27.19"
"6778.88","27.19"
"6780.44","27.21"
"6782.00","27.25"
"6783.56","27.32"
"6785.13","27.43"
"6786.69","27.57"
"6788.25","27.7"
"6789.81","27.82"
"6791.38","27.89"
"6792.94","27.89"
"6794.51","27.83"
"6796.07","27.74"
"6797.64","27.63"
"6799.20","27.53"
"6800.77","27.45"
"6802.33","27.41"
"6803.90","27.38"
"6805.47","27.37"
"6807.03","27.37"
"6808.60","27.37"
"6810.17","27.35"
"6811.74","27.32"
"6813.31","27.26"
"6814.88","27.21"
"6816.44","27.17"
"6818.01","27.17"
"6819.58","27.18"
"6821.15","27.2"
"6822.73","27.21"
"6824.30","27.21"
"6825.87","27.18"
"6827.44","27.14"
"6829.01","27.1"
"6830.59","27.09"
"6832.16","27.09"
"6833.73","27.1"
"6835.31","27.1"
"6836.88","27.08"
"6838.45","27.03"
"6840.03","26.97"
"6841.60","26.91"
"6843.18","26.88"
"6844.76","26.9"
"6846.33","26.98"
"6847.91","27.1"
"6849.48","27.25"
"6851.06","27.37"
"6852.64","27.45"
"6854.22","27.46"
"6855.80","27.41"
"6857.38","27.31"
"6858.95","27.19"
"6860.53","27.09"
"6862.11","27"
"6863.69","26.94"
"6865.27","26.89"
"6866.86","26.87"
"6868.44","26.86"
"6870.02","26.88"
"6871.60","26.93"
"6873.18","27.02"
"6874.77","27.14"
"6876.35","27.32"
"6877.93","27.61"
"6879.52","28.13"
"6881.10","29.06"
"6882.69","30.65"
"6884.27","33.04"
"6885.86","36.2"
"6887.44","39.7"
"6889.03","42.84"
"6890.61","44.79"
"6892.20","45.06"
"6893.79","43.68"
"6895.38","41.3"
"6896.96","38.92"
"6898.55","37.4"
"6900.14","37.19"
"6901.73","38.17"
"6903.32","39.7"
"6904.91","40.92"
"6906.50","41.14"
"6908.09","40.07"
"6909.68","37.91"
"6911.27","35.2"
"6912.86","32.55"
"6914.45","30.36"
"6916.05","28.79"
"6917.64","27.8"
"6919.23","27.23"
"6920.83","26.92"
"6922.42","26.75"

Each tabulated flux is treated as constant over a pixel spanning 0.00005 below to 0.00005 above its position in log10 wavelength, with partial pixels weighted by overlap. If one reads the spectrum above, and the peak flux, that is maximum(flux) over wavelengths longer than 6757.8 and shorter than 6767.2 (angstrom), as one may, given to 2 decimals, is 63.90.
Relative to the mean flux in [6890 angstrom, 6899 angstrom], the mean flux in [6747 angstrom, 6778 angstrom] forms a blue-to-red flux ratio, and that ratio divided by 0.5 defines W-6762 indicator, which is 2.15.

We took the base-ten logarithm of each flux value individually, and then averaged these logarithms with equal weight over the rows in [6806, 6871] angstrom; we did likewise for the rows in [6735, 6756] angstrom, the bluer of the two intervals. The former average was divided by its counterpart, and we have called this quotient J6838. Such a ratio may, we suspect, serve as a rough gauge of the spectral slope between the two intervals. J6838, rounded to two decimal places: 0.80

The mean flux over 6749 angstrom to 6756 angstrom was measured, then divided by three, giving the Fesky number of 22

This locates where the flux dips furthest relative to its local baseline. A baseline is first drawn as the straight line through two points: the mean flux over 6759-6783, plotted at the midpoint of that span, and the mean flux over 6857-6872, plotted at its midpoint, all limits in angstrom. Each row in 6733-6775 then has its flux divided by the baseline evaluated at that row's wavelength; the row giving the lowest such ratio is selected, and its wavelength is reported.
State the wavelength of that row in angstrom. 6772.64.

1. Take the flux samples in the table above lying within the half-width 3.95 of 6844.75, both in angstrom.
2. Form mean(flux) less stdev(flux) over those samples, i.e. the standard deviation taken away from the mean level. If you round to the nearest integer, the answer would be 27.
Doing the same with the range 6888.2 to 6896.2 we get 42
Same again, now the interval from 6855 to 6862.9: 27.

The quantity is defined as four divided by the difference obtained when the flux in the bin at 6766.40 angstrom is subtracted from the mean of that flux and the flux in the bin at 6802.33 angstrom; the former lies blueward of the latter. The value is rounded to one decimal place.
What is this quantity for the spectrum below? -2.7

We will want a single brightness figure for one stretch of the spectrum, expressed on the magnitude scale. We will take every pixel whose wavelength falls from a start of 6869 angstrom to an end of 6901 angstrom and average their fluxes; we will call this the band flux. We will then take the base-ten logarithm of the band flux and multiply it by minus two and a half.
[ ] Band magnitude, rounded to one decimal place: -3.8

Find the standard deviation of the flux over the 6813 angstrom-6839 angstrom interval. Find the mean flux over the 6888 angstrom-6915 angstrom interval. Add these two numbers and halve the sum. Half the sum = 19.7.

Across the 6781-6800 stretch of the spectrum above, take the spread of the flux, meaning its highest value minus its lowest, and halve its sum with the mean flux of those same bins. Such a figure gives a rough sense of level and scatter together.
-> 14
